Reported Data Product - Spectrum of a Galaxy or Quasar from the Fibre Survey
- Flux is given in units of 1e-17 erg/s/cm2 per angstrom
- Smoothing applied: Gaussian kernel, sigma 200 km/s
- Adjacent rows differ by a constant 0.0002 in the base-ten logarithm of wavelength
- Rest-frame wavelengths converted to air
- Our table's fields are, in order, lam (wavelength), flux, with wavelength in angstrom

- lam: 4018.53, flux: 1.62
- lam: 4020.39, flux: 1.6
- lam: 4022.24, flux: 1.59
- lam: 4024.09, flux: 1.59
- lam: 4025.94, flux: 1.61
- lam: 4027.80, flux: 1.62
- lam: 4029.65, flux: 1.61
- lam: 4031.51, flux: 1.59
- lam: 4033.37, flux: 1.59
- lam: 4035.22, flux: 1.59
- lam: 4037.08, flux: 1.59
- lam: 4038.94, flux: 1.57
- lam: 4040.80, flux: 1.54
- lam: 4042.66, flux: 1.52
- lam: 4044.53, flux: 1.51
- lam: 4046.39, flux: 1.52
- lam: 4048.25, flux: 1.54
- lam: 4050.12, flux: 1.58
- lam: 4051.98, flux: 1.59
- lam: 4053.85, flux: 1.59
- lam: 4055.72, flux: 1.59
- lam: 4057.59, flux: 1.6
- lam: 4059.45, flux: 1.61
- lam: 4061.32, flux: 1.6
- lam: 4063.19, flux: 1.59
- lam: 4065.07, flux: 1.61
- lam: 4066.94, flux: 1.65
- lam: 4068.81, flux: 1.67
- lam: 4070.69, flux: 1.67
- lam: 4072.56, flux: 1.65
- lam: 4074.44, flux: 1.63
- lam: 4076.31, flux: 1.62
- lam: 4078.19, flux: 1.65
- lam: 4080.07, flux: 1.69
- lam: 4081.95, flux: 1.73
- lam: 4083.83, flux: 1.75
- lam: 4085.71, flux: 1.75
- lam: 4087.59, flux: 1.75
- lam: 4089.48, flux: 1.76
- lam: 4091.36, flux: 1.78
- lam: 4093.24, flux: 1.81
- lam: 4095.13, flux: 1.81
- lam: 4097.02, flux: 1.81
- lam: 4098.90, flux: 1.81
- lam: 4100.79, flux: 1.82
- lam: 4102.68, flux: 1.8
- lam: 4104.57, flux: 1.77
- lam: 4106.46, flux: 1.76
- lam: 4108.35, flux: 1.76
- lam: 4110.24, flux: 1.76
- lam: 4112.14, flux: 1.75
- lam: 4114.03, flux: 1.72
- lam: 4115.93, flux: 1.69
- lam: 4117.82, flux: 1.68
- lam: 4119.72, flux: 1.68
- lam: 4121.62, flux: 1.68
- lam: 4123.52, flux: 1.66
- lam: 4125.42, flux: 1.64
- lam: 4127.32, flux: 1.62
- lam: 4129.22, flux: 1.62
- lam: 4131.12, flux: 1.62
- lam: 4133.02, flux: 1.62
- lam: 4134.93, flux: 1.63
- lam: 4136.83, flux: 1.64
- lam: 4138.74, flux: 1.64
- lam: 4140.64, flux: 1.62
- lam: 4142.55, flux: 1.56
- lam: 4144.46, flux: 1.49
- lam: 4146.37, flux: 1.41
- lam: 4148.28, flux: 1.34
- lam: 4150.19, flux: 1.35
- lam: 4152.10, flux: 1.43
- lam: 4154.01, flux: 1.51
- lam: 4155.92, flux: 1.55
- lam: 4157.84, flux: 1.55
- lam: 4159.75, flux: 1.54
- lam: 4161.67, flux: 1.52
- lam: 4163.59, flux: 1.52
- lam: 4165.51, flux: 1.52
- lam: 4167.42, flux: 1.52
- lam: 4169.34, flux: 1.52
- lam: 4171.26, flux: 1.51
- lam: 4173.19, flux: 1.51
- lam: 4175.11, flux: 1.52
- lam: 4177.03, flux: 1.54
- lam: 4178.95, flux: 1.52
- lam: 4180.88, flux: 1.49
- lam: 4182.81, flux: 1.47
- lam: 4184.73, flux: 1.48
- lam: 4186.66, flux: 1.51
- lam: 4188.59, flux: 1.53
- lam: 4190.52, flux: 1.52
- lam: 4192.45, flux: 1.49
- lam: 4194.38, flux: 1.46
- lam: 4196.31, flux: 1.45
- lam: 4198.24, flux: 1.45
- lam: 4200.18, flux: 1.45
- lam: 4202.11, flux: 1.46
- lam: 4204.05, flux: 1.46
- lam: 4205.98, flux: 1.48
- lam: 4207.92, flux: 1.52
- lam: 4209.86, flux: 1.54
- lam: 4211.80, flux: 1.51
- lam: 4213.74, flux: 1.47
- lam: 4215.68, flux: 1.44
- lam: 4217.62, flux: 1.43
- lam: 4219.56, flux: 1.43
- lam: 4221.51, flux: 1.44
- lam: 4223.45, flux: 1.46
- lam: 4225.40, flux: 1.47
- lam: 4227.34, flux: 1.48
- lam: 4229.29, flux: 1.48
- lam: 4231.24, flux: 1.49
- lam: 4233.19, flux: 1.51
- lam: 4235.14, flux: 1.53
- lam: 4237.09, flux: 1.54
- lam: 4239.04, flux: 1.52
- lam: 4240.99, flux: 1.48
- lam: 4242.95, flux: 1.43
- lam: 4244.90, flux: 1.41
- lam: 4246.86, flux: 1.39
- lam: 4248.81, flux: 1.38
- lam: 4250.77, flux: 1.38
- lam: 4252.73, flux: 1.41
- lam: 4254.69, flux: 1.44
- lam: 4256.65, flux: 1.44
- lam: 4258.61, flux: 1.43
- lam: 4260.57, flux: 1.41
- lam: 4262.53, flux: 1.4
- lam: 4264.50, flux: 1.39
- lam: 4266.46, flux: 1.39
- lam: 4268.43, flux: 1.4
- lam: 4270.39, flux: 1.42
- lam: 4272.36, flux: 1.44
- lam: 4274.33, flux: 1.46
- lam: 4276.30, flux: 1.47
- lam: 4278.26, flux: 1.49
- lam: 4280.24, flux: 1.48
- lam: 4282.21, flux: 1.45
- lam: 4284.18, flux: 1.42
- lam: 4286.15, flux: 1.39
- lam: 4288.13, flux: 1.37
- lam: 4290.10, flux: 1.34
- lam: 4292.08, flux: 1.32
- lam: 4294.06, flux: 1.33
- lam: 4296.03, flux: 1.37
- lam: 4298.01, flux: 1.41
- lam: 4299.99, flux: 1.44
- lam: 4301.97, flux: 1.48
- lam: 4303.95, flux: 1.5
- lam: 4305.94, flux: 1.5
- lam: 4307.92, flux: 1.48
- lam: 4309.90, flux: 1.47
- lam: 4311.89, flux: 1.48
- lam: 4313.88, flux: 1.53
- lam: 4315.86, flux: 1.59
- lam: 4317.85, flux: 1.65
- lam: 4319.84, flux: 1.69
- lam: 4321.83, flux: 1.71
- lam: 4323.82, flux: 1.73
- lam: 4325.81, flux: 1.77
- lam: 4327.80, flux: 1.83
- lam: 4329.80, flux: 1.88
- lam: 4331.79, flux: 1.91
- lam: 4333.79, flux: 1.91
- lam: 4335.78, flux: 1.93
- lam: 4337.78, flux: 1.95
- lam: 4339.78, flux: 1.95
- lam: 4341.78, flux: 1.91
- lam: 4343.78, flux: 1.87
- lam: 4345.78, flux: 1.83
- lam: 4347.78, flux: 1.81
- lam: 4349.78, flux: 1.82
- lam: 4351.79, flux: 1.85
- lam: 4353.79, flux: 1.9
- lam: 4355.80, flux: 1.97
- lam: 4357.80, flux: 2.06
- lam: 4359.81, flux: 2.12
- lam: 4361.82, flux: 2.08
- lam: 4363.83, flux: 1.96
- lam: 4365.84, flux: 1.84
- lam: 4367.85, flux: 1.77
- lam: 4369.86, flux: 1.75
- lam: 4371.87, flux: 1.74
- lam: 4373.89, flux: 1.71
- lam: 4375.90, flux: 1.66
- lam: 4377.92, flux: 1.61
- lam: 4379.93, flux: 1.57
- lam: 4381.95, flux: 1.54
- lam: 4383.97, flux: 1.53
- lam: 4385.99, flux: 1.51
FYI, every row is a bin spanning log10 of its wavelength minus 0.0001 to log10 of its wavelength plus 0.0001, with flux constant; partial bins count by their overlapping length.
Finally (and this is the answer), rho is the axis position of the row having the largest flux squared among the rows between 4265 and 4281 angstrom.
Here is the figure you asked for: 4278.26 angstrom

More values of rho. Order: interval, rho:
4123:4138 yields 4123.52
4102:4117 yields 4102.68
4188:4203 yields 4188.59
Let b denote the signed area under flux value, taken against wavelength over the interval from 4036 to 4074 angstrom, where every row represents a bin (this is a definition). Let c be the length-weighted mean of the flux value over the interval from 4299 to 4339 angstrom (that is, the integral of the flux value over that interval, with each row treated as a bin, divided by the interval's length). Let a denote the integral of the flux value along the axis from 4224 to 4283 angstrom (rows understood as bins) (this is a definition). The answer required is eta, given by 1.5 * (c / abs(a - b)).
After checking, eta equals 0.10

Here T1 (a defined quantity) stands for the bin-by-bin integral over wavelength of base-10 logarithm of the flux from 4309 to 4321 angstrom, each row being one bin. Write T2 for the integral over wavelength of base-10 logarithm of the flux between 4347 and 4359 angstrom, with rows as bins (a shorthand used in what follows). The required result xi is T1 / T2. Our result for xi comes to 0.70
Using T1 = 2.3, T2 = 3.4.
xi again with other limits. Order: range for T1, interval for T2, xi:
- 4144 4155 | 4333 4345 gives 0.49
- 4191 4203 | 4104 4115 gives 0.74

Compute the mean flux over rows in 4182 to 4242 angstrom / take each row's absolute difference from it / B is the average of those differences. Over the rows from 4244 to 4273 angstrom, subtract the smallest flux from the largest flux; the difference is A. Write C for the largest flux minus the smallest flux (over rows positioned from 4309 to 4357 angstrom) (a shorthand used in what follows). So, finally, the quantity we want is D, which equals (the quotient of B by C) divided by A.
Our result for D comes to 0.9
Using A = 0.06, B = 0.027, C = 0.50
